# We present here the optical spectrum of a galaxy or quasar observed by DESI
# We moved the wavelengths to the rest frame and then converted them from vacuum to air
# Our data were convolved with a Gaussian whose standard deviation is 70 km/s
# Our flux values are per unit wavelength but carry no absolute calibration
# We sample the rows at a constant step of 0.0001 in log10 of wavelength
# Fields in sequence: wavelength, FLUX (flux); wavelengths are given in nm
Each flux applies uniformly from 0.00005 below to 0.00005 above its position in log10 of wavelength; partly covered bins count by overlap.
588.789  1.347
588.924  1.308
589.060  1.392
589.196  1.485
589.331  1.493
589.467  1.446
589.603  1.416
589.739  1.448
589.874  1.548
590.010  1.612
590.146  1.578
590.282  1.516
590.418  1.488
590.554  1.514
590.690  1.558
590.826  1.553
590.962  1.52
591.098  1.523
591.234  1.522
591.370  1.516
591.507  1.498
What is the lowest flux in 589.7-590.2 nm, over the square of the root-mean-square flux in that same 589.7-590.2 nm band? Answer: 0.604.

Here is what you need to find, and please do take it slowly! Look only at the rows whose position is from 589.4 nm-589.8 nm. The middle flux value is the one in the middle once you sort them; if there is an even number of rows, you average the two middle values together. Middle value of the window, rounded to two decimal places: 1.45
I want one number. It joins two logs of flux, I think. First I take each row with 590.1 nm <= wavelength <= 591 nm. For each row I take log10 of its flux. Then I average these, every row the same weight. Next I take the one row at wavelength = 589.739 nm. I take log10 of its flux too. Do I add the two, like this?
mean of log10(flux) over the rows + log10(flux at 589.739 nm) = 0.346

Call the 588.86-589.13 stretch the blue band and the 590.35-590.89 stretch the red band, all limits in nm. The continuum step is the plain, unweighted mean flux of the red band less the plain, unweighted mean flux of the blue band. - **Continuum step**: 0.18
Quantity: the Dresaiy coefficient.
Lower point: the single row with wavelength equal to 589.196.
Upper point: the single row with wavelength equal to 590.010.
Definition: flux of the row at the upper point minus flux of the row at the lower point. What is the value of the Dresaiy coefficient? 0.127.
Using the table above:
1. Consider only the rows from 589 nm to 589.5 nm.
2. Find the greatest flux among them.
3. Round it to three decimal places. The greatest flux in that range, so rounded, 1.493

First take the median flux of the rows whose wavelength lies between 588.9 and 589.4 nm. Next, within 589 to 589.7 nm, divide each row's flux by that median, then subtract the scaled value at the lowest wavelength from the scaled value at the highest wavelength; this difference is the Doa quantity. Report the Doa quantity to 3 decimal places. 0.017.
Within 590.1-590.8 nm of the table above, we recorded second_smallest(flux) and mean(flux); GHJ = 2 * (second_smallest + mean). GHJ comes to 6.09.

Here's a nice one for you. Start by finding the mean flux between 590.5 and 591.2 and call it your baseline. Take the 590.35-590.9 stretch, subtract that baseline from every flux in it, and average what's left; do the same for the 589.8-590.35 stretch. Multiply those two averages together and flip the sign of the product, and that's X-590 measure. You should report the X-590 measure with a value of 0.0002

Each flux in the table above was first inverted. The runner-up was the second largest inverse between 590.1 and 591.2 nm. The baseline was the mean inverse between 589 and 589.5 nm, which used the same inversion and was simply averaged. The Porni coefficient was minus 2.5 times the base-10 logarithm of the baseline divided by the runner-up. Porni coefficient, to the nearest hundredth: -0.04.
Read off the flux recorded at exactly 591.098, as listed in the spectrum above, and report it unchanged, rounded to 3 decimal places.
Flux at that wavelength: 1.523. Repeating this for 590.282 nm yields 1.516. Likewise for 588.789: 1.347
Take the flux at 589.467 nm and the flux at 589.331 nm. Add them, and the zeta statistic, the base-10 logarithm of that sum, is 0.468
